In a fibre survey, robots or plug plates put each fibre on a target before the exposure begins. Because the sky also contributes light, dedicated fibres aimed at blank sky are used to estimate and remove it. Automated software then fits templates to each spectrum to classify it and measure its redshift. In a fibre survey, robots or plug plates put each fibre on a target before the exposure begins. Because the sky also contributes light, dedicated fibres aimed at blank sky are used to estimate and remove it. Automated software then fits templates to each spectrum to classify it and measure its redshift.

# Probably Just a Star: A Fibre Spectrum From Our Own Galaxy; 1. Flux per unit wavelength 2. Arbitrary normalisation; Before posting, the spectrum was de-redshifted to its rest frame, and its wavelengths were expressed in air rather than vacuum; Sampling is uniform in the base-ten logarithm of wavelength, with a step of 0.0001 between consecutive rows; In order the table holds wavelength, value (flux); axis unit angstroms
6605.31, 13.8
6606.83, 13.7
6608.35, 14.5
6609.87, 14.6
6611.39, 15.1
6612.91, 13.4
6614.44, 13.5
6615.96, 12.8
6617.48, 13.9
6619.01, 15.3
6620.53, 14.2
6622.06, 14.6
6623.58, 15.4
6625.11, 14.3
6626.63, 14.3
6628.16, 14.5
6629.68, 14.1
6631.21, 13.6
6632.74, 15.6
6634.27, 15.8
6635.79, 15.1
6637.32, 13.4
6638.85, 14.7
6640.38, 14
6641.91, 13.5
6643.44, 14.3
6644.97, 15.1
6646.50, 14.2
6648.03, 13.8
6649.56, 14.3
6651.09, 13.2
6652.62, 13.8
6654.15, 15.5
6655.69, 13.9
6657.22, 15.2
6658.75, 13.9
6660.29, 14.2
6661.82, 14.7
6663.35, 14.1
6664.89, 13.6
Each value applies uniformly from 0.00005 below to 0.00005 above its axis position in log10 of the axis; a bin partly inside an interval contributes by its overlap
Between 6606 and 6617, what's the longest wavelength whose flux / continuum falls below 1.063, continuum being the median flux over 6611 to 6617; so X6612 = 6615.96 angstroms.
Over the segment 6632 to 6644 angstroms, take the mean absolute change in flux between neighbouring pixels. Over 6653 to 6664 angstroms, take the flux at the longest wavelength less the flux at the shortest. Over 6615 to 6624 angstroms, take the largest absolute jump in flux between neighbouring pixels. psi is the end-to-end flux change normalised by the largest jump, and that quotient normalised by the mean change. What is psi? -1.2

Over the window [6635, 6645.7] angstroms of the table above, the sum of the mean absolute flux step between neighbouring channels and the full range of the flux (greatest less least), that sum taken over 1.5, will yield 1.8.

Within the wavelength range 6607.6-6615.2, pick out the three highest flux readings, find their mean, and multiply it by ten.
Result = 147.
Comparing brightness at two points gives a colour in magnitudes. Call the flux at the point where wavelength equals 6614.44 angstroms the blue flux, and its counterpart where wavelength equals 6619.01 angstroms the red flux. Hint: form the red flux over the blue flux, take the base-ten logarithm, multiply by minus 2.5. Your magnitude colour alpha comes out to -0.14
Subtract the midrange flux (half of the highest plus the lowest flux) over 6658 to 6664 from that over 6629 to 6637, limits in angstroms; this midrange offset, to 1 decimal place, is 0.4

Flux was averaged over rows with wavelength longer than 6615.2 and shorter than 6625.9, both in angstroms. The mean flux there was 14.4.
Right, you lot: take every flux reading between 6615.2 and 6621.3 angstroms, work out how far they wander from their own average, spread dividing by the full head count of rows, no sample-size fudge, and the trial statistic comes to 0.89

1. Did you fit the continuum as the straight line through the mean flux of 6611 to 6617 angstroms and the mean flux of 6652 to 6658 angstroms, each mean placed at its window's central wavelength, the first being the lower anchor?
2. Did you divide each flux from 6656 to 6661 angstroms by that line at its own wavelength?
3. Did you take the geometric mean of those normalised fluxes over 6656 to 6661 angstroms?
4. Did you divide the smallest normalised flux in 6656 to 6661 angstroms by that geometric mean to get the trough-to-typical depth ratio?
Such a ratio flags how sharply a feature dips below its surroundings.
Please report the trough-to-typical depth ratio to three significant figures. 0.964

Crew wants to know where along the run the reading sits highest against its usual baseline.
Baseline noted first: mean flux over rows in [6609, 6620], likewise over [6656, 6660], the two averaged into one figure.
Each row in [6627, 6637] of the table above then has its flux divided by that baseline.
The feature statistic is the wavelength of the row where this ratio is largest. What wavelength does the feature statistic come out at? 6634.27 angstroms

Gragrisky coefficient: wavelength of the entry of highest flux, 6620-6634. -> 6632.74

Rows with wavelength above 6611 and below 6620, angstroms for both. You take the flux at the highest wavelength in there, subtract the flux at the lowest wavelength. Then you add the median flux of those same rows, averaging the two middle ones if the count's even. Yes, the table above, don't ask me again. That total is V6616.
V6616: 13.9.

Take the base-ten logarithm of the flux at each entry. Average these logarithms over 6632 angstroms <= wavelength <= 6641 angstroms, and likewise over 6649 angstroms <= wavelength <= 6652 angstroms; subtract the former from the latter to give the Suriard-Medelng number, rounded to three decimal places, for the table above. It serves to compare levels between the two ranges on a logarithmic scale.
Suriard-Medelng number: -0.031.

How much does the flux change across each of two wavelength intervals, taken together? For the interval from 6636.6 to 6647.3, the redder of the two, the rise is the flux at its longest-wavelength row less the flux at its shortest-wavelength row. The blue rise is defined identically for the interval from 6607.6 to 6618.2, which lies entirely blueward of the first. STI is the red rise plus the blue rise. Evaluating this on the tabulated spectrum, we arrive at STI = 0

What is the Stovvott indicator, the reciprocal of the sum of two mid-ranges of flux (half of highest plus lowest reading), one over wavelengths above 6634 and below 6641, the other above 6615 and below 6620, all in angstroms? 0.0349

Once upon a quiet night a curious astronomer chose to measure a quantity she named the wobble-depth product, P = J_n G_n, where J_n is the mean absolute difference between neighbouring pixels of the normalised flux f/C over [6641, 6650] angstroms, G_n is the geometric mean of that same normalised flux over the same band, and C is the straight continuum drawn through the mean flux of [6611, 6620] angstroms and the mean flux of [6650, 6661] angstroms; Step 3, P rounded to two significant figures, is 0.048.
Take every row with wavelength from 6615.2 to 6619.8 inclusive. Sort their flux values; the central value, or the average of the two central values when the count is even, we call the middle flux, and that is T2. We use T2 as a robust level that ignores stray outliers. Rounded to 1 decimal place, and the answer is 13.9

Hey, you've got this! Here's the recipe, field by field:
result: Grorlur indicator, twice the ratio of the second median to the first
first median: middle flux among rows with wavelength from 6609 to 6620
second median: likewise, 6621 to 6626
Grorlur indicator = 2.10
